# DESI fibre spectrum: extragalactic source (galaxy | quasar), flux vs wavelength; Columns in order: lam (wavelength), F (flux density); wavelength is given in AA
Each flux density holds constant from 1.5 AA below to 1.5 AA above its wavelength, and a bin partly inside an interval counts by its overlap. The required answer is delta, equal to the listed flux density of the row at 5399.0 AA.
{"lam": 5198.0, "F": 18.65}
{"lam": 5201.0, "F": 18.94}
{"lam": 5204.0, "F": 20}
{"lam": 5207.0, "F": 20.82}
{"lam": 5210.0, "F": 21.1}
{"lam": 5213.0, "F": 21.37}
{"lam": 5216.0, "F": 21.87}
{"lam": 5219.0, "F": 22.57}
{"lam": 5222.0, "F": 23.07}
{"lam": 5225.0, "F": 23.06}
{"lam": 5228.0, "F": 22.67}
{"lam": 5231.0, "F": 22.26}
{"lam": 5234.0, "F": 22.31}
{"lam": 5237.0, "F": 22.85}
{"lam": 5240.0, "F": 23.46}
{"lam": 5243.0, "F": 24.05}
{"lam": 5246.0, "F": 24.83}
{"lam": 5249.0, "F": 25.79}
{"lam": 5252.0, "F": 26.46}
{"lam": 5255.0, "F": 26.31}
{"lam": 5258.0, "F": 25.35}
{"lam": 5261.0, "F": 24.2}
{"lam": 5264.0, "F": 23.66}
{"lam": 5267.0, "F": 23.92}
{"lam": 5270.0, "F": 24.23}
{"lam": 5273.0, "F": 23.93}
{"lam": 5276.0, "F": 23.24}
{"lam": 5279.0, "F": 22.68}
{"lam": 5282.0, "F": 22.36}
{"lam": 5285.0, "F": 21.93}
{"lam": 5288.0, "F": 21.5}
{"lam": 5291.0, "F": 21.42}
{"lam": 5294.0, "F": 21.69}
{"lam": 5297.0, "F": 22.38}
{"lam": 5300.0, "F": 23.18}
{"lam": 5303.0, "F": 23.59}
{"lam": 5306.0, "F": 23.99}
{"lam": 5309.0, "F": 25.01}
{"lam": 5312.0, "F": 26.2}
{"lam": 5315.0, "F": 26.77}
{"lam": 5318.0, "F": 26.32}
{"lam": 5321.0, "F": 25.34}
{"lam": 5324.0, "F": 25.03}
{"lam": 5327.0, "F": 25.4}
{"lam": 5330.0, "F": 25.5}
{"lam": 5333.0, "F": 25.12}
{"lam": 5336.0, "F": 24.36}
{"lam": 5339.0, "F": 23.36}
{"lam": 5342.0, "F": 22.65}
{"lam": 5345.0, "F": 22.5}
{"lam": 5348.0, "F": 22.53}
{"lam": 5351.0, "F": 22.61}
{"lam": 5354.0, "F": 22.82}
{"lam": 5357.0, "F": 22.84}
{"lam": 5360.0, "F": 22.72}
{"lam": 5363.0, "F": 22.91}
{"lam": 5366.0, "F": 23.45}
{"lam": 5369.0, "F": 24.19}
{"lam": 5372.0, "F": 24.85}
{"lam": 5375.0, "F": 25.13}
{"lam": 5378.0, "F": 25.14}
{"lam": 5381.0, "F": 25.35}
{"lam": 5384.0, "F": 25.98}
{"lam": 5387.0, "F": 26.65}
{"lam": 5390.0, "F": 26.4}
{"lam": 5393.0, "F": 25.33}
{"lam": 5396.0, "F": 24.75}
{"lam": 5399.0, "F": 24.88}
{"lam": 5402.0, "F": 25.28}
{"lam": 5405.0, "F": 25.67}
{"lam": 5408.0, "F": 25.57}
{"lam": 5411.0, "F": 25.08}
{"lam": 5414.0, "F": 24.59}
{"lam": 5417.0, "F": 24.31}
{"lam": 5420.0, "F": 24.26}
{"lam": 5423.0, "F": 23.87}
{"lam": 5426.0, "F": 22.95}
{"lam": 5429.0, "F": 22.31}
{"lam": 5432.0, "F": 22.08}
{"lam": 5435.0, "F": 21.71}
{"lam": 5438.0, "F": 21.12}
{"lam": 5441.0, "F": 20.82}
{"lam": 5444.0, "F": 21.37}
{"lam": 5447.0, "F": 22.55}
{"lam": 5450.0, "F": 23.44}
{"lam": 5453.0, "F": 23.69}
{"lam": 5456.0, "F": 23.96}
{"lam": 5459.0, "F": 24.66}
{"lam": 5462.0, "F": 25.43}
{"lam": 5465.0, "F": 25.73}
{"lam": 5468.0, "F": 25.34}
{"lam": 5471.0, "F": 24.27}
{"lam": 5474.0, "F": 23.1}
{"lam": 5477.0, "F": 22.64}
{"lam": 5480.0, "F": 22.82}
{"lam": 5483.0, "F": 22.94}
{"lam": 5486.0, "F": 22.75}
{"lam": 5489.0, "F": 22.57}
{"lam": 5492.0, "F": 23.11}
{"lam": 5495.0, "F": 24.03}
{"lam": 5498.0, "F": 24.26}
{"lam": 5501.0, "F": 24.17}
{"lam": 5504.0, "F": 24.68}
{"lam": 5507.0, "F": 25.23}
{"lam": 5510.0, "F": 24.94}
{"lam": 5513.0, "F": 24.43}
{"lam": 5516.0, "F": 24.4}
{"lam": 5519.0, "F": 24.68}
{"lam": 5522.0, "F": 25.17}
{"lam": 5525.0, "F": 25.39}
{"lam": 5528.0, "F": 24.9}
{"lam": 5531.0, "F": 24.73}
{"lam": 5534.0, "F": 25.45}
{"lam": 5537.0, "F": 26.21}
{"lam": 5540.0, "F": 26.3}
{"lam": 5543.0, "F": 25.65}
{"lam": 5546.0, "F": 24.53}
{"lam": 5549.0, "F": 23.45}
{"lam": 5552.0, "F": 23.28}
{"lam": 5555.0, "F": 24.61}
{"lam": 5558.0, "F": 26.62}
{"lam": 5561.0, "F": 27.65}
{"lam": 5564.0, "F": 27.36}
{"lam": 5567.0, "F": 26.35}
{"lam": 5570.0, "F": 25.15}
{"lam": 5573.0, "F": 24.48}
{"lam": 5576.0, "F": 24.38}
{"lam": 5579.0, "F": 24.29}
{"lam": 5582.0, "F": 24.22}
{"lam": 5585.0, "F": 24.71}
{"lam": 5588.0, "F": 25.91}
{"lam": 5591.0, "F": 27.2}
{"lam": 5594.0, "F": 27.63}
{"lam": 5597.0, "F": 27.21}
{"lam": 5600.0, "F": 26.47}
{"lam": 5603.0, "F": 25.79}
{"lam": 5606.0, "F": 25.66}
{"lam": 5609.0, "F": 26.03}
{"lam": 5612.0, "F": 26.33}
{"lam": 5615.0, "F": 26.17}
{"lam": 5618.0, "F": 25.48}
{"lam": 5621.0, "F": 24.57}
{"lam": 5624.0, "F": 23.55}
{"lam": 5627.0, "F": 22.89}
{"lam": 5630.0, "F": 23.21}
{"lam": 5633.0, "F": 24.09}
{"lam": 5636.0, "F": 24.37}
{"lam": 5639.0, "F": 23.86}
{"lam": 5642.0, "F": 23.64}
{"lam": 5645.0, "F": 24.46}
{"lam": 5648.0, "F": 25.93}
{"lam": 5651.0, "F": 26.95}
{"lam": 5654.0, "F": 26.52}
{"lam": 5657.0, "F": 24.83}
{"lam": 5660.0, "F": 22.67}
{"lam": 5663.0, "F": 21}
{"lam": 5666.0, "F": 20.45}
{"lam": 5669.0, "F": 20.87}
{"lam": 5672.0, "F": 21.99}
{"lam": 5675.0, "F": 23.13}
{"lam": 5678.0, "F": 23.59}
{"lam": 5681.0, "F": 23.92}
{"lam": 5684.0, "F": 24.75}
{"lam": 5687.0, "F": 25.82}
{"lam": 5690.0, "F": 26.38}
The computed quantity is 24.88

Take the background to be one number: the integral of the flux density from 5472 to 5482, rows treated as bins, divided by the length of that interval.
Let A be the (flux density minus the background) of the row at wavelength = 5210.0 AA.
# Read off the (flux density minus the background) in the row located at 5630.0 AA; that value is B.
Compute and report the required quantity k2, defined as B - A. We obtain 2.1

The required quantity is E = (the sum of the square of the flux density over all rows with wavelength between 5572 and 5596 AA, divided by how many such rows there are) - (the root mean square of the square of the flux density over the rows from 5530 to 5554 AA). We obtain 18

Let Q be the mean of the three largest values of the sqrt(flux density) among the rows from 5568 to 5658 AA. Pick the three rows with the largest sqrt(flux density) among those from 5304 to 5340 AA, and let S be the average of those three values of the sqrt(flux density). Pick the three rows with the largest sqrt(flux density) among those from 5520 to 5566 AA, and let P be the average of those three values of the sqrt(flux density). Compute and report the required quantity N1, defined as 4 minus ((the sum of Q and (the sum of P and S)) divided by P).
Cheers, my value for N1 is 1.01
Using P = 5.22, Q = 5.23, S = 5.14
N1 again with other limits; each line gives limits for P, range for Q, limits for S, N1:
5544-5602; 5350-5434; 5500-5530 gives 1.06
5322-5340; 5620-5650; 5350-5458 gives 0.99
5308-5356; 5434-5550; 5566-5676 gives 0.99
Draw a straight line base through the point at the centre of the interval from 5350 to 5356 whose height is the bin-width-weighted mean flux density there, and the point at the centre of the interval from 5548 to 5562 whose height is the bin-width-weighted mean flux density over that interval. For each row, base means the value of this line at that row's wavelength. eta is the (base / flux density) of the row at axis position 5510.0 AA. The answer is 0.99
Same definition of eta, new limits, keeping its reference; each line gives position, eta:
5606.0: 1.00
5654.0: 0.99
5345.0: 1.01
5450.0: 1.02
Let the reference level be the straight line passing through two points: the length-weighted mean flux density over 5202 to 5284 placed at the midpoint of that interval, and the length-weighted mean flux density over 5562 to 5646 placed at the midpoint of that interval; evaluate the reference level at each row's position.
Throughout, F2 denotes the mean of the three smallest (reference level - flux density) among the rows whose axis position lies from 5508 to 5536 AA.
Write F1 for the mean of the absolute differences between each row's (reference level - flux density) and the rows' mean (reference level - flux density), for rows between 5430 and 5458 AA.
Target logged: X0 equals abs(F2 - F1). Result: 1.5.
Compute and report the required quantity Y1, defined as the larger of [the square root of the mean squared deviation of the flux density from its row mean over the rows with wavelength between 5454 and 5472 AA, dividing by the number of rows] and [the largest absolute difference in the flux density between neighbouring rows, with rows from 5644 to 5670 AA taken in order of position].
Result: 2.16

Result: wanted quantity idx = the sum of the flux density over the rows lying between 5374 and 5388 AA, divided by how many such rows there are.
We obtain 26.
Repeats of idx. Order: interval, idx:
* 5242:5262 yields 25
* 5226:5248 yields 23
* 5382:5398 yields 26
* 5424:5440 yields 22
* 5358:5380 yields 24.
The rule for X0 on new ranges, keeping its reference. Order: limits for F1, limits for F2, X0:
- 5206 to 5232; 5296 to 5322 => 3.5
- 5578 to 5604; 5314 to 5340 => 3.6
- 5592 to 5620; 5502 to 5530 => 1.1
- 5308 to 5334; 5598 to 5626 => 1.6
